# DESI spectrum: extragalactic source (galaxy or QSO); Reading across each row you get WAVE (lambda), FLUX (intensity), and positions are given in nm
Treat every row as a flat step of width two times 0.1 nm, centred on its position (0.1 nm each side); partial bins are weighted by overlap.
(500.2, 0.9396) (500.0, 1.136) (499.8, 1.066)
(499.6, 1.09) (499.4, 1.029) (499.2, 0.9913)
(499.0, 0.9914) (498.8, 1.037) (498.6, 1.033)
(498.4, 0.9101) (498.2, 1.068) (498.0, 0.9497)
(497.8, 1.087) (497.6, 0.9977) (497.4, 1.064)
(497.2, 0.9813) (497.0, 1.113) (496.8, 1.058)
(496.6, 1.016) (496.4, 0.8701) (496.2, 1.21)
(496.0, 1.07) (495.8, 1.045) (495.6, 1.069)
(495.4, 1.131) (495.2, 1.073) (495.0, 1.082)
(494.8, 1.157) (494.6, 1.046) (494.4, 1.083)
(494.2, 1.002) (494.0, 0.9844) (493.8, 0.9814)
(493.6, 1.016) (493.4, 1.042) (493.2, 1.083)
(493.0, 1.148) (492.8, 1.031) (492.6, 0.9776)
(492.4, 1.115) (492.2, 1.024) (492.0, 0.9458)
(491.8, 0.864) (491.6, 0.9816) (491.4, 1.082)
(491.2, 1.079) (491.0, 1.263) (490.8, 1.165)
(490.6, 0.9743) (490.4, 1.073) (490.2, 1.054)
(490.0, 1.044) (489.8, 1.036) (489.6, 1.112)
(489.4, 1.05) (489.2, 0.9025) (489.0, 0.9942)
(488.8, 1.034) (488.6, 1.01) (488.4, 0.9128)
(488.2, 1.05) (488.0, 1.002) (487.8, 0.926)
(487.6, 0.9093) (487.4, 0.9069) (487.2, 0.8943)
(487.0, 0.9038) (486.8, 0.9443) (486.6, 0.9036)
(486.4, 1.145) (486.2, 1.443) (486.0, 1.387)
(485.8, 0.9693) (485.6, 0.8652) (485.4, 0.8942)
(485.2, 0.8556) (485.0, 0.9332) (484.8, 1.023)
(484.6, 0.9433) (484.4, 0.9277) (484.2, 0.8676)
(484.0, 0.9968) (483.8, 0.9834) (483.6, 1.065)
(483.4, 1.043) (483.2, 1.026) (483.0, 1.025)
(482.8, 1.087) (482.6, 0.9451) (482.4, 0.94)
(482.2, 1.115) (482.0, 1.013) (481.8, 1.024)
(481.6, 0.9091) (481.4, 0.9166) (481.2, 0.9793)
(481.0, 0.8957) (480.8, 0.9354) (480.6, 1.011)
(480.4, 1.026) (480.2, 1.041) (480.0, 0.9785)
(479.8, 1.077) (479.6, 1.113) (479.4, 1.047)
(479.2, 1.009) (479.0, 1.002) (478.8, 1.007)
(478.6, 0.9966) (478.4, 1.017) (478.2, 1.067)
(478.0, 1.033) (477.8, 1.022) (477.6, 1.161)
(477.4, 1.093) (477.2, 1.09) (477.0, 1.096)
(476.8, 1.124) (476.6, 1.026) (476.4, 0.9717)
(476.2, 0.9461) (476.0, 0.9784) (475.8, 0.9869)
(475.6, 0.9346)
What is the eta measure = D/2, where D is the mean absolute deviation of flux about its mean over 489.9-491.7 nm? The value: 0.0302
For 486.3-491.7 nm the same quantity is 0.0377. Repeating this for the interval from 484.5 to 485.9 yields 0.0234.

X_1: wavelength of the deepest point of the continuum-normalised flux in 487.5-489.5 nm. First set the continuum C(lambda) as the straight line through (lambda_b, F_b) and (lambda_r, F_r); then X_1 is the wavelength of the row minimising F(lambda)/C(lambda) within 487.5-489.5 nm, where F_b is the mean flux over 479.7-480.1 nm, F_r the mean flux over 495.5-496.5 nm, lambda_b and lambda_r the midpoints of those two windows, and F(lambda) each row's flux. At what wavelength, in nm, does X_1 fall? 489.2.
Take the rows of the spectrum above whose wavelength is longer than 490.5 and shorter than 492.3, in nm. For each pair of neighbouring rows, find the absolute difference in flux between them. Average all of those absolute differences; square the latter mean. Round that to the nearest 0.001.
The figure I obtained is 0.011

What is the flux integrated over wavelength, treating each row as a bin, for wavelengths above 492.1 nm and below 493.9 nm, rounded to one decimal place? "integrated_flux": 1.9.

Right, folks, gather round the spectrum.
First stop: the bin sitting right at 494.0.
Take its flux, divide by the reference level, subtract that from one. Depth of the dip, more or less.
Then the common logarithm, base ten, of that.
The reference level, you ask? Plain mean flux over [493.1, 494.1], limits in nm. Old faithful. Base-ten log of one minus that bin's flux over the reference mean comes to -1.4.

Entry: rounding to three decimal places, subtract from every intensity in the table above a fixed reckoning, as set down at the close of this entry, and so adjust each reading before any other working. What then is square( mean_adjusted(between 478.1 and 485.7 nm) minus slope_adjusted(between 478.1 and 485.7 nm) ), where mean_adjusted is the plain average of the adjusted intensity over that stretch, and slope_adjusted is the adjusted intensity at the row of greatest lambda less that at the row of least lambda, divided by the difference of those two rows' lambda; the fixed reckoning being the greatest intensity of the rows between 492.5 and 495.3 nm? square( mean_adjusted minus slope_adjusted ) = 0.020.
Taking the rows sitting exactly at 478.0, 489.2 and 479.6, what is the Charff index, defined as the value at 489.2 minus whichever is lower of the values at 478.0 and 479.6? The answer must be -0.13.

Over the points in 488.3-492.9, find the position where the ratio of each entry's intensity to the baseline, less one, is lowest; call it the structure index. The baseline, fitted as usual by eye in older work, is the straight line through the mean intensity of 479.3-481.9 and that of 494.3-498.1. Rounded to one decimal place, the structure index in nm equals 491.8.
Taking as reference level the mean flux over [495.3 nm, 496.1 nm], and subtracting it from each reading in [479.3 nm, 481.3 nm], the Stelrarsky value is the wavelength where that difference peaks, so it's 479.6 nm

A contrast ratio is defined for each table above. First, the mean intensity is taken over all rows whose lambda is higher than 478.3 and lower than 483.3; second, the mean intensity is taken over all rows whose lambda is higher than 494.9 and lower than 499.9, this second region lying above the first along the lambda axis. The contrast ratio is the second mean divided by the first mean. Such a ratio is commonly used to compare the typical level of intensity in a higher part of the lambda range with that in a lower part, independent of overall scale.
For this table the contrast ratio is 1.04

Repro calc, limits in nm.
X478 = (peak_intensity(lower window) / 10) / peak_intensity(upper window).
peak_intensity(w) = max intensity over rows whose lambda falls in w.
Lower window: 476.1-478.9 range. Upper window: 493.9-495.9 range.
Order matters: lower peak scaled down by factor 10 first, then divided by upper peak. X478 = 0.100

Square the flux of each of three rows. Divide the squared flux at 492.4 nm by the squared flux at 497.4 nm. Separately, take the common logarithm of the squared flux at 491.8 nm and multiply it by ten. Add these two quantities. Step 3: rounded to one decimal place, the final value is -0.2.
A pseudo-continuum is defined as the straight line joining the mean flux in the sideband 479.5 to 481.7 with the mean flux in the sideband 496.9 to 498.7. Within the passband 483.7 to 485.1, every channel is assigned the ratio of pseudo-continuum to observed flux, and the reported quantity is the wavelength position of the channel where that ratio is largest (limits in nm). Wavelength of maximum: 484.2 nm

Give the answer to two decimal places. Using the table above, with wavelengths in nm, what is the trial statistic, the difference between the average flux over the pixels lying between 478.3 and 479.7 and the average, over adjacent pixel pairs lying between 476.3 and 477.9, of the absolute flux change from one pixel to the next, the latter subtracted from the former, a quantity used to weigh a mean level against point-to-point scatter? 0.97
